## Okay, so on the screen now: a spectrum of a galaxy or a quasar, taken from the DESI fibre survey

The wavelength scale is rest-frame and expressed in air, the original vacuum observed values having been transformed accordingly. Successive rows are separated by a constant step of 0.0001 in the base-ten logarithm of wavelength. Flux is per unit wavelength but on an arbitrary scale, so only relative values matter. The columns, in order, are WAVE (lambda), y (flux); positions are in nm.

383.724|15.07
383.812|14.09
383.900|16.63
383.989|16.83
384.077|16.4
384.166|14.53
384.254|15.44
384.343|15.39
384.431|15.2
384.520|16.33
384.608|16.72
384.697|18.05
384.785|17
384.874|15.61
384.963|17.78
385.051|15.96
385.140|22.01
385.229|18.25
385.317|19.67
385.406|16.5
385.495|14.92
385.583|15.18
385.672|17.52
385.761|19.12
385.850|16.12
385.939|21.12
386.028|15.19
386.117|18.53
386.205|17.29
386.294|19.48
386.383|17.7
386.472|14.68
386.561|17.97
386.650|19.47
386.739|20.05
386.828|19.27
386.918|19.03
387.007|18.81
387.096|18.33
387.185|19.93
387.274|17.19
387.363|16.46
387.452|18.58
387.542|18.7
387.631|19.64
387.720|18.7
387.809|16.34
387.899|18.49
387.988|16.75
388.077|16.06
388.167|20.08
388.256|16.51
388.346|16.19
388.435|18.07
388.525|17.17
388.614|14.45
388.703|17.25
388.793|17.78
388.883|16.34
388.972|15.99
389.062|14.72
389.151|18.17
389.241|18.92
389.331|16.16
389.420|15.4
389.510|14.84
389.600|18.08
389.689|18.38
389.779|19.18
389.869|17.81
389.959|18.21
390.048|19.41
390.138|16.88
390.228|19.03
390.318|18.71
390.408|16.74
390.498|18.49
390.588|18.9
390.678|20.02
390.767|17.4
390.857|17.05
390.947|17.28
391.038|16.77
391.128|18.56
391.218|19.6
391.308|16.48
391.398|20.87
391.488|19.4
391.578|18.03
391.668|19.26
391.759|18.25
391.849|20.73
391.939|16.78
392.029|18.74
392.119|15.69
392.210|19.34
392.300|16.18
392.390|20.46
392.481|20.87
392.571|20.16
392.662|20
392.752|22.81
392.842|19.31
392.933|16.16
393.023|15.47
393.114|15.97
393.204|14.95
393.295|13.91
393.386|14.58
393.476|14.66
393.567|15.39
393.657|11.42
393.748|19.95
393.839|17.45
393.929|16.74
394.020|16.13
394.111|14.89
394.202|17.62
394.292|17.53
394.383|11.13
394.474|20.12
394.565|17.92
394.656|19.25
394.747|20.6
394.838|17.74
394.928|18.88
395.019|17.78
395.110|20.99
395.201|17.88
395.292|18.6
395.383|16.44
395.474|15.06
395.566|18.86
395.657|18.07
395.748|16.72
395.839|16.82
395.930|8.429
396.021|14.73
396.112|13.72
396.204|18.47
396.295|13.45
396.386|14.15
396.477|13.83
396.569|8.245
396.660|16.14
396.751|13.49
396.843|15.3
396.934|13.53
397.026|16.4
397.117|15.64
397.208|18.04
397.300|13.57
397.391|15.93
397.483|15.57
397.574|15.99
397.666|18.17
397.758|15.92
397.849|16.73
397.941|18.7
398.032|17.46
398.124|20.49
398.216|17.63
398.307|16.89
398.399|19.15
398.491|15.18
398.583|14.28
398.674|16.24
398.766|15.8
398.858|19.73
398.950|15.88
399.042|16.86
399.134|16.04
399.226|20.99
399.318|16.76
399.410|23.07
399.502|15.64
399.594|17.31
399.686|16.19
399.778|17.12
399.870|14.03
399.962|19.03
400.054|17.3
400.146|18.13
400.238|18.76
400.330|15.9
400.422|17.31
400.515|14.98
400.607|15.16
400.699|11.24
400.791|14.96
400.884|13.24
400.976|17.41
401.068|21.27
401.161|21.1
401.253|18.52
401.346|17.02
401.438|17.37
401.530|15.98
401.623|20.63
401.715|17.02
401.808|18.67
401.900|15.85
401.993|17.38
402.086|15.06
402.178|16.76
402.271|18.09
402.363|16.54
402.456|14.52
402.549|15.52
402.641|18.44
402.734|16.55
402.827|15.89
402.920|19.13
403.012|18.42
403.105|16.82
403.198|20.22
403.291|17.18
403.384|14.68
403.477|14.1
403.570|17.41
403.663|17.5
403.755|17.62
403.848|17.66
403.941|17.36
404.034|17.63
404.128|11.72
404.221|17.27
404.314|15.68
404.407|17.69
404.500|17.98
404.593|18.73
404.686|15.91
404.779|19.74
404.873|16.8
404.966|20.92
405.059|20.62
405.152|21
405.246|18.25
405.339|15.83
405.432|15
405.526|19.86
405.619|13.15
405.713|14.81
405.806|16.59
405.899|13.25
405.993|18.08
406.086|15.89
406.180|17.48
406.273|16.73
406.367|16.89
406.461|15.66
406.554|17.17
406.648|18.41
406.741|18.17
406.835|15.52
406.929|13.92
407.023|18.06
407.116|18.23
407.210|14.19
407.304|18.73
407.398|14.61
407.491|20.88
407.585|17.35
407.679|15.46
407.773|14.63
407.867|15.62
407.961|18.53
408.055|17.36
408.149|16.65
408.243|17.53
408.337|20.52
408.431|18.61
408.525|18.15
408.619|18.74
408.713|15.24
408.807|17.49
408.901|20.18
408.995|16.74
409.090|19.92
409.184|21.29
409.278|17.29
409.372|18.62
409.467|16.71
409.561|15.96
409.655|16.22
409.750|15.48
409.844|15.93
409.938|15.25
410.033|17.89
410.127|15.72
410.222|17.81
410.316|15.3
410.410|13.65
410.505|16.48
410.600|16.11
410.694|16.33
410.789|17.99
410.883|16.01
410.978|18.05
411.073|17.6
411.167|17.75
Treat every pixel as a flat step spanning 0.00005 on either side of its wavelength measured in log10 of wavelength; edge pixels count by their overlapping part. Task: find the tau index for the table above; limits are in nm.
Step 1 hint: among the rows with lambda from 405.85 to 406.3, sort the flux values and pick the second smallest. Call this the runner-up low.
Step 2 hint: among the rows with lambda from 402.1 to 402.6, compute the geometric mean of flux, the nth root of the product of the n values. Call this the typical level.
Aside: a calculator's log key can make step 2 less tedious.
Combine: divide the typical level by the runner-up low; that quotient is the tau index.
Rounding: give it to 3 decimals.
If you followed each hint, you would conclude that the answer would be 1.022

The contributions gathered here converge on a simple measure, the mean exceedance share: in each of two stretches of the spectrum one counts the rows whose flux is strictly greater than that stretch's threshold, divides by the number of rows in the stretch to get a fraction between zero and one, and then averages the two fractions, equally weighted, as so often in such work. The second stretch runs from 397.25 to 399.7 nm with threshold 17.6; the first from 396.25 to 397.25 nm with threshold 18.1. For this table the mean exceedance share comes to 0.15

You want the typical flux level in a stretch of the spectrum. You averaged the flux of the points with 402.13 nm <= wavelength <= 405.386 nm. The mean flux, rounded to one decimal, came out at 17.3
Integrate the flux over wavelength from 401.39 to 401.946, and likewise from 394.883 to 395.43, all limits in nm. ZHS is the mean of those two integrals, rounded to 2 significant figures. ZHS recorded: 9.9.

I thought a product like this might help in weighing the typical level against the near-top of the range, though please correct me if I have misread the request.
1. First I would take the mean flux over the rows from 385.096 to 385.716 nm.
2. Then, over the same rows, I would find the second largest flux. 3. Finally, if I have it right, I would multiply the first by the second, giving 349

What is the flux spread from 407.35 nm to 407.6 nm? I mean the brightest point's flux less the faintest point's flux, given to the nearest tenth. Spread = 6.3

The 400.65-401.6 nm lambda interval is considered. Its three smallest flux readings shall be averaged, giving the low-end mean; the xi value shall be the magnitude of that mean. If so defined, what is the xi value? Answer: 13.1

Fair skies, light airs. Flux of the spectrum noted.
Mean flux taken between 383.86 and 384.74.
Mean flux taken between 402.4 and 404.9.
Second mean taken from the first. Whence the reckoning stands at -0.8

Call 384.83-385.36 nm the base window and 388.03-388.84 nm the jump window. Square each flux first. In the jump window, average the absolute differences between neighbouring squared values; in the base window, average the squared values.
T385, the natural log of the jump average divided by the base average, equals -1.54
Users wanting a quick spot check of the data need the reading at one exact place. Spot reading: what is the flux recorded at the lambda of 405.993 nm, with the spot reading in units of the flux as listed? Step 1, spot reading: 18.08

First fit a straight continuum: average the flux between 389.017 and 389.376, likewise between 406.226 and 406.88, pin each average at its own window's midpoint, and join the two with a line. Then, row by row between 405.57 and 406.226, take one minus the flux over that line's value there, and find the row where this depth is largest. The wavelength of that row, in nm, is 405.619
